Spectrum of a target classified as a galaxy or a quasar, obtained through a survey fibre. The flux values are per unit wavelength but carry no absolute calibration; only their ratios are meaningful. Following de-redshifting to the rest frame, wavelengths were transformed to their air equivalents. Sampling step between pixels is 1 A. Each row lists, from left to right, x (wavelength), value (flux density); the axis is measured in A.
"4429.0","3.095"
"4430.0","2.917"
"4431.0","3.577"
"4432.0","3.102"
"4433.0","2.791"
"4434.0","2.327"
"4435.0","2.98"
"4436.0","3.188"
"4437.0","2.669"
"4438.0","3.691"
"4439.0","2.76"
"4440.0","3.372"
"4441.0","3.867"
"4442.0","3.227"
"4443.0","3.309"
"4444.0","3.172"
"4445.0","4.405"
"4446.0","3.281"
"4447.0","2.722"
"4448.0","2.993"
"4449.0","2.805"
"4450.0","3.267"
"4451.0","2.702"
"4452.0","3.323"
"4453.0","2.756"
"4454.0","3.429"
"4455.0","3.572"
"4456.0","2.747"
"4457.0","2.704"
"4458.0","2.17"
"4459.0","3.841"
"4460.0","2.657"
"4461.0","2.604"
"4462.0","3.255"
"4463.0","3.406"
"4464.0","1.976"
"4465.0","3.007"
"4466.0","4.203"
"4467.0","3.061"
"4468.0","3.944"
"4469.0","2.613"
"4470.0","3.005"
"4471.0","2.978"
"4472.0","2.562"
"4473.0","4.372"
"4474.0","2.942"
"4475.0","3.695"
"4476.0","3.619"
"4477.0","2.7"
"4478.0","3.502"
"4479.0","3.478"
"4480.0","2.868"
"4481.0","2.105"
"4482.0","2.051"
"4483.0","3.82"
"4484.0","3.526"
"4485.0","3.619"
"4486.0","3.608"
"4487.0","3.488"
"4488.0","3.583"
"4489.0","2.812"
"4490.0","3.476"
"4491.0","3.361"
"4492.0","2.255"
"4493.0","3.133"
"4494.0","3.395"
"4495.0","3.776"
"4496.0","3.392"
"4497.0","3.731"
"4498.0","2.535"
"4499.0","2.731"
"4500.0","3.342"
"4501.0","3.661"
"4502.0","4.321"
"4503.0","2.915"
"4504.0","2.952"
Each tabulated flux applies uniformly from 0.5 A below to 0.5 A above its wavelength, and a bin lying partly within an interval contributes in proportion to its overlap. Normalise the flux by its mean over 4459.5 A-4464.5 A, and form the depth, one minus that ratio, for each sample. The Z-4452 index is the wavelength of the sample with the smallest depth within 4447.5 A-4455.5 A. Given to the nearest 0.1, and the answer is 4455.0 A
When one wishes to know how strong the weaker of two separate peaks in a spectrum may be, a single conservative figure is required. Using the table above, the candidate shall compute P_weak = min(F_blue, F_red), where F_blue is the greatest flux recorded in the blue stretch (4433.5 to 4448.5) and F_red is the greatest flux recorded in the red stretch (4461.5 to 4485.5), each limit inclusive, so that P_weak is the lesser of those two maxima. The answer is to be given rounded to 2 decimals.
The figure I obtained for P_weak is 4.37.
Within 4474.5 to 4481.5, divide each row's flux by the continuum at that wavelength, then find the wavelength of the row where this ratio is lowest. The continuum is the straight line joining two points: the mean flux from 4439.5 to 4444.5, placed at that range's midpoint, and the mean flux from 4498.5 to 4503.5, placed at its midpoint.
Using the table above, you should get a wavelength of 4481.0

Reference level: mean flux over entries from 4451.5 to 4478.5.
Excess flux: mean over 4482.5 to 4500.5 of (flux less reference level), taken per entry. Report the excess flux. 0.18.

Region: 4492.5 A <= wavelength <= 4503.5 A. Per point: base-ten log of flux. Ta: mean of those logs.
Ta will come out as 0.521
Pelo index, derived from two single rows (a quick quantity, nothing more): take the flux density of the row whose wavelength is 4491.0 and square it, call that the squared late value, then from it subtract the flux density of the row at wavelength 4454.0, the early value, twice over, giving 4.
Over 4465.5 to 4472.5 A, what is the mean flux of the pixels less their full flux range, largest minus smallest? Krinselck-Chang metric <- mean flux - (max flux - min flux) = 1.55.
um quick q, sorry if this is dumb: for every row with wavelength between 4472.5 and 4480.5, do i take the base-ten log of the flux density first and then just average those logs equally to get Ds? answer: 0.526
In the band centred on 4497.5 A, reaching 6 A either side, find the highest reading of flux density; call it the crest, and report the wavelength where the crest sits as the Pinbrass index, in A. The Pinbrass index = 4502.0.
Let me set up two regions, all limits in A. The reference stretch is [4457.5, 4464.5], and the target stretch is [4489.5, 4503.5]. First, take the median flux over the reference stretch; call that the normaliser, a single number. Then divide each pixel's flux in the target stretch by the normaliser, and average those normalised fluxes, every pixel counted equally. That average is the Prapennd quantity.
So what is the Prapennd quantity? 1.237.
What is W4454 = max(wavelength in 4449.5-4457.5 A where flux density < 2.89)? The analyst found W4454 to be 4457.0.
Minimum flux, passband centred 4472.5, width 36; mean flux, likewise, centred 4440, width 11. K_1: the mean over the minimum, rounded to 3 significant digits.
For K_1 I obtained 1.69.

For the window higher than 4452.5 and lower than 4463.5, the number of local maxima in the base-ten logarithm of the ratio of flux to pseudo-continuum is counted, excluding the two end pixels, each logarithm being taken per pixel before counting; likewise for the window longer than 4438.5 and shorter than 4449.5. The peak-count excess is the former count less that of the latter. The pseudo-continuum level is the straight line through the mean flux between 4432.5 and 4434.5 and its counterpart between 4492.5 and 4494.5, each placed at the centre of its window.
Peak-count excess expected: -2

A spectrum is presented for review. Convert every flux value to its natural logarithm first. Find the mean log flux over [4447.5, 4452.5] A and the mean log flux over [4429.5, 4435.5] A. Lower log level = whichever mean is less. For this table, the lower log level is 1.07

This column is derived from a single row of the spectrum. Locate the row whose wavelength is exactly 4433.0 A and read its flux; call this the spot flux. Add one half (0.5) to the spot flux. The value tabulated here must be 3.29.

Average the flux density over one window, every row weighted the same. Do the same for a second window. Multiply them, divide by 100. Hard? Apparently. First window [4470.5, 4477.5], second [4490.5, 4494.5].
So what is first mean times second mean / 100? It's 0.099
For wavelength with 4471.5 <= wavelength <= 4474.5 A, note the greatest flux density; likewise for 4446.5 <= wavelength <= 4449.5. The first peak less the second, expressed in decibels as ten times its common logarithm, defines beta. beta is 1.4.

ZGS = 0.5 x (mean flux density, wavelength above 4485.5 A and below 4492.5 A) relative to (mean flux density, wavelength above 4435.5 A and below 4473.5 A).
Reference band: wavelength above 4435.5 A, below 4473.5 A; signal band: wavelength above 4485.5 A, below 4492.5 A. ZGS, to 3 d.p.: 0.512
